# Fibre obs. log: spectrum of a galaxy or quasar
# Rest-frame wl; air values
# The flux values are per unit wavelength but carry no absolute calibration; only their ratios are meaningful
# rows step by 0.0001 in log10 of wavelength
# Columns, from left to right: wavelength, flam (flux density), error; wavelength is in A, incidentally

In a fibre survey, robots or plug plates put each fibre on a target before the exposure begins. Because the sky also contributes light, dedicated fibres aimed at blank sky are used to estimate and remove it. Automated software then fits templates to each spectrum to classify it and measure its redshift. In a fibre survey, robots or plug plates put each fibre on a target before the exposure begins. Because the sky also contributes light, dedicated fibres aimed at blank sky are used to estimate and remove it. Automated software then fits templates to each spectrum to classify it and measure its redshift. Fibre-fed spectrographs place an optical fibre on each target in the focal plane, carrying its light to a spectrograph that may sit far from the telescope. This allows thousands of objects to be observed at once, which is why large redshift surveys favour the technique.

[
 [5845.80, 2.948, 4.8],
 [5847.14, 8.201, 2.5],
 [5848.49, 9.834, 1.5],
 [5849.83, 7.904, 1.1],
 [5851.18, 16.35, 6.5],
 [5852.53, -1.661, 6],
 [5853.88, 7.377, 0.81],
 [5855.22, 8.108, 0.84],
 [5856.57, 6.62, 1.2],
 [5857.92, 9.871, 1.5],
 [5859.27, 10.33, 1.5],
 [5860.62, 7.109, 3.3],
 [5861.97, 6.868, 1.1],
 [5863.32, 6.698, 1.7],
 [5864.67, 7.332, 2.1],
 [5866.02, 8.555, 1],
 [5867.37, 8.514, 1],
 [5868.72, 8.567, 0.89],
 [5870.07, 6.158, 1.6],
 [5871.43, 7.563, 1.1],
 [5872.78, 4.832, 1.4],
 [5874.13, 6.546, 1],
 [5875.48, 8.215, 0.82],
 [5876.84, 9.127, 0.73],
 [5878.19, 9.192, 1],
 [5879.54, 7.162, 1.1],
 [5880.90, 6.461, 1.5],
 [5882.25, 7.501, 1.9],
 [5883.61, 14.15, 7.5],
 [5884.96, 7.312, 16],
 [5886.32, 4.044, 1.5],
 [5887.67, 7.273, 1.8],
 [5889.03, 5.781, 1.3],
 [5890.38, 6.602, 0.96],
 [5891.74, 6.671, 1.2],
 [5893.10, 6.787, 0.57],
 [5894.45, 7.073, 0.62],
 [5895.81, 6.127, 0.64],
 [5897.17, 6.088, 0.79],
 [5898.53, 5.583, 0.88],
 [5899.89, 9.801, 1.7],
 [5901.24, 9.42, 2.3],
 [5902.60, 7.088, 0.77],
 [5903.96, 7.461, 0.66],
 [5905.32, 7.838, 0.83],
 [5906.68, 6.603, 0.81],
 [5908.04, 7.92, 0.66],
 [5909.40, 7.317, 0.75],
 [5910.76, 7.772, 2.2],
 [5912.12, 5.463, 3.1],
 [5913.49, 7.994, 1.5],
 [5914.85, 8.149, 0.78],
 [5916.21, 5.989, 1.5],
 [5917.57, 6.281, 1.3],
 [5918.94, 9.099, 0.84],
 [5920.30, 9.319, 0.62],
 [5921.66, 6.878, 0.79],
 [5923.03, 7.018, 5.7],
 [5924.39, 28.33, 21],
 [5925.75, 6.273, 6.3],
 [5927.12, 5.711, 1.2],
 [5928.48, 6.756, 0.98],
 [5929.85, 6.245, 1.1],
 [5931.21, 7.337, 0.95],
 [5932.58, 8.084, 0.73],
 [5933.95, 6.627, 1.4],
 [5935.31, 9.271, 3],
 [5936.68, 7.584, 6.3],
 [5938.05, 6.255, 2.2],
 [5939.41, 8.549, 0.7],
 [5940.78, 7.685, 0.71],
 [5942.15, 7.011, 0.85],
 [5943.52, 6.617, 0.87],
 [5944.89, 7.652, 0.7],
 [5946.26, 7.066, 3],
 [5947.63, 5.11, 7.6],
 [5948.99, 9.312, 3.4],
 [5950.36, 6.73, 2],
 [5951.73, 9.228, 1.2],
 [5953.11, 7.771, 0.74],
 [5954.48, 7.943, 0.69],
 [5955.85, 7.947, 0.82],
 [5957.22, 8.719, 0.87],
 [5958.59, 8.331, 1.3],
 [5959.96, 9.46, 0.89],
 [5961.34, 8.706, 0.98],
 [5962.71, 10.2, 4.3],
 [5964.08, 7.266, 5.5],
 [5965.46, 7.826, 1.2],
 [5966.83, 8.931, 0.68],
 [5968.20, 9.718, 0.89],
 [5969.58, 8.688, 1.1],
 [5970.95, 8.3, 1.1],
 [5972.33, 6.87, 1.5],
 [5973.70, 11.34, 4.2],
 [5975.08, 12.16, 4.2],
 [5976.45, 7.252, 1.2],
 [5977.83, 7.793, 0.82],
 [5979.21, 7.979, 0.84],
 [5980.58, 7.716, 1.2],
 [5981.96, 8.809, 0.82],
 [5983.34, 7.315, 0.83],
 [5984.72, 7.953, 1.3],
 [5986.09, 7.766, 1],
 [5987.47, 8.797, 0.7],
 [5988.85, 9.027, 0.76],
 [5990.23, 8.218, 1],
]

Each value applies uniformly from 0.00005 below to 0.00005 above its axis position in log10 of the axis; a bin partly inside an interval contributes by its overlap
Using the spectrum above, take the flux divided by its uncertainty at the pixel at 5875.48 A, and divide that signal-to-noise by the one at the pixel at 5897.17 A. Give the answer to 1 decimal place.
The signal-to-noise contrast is 1.3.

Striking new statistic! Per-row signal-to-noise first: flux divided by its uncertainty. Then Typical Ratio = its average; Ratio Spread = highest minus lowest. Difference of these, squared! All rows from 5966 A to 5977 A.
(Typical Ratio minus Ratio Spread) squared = 12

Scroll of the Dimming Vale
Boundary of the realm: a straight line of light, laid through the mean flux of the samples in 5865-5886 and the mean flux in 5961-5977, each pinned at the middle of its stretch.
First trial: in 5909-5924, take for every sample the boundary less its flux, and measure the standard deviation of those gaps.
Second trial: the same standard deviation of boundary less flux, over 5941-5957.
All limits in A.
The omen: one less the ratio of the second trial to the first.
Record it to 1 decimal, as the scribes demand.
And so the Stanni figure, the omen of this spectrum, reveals 0.0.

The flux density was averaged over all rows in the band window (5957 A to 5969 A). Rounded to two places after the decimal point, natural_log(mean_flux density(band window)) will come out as 2.17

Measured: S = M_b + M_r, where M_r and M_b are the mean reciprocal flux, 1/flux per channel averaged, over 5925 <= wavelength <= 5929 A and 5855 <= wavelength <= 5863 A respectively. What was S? 0.287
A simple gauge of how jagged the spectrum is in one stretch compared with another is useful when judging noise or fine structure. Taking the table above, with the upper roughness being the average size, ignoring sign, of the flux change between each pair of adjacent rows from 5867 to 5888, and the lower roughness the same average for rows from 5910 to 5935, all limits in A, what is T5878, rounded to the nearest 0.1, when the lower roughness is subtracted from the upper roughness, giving -1.3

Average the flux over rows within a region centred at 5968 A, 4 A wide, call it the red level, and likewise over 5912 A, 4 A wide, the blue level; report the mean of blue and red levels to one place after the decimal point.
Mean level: 8.1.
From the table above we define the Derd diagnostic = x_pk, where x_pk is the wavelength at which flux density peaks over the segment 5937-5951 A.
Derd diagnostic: 5948.99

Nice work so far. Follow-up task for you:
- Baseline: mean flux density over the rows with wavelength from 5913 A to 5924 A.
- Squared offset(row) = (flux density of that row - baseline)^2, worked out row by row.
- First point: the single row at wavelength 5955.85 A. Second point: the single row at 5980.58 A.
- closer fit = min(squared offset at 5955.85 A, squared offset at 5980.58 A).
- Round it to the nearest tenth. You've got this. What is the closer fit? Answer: 0.0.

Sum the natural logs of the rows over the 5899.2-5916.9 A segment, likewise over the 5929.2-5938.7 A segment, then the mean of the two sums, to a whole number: 20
